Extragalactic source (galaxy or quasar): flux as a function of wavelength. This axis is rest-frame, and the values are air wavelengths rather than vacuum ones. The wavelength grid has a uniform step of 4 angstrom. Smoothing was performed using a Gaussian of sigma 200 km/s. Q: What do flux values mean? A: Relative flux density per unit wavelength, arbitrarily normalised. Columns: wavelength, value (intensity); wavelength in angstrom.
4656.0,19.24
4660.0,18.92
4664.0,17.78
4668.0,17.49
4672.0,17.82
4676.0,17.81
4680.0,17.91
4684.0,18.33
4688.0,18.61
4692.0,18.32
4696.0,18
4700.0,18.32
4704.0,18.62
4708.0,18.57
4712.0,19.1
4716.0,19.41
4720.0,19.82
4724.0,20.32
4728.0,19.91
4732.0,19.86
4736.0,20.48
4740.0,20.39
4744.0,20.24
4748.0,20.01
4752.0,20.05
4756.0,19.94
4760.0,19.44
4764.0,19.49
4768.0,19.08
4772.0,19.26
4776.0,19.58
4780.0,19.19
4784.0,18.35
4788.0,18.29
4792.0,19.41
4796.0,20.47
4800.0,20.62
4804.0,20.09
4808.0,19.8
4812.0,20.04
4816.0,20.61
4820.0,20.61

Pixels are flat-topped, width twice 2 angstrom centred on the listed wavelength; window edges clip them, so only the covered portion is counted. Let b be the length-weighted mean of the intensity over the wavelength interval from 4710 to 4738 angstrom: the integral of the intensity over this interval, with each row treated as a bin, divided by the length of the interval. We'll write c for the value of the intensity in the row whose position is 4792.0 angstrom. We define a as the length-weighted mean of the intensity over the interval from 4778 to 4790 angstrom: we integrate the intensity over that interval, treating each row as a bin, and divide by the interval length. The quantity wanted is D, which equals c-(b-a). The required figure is 18.2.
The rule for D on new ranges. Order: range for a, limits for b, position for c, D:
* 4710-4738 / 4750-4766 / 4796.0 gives 20.6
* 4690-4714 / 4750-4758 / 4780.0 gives 17.7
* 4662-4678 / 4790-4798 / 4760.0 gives 17.2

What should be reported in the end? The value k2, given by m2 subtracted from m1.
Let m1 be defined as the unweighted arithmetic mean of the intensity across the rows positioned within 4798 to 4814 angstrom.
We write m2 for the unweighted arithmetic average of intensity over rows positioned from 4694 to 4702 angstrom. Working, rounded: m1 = 20.1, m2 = 18.2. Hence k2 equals 2.0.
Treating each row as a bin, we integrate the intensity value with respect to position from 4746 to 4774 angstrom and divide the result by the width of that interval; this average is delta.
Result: 19.6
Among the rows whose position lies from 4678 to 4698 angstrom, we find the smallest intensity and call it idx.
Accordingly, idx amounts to 17.91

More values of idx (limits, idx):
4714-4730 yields 19.41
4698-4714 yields 18.32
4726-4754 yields 19.86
